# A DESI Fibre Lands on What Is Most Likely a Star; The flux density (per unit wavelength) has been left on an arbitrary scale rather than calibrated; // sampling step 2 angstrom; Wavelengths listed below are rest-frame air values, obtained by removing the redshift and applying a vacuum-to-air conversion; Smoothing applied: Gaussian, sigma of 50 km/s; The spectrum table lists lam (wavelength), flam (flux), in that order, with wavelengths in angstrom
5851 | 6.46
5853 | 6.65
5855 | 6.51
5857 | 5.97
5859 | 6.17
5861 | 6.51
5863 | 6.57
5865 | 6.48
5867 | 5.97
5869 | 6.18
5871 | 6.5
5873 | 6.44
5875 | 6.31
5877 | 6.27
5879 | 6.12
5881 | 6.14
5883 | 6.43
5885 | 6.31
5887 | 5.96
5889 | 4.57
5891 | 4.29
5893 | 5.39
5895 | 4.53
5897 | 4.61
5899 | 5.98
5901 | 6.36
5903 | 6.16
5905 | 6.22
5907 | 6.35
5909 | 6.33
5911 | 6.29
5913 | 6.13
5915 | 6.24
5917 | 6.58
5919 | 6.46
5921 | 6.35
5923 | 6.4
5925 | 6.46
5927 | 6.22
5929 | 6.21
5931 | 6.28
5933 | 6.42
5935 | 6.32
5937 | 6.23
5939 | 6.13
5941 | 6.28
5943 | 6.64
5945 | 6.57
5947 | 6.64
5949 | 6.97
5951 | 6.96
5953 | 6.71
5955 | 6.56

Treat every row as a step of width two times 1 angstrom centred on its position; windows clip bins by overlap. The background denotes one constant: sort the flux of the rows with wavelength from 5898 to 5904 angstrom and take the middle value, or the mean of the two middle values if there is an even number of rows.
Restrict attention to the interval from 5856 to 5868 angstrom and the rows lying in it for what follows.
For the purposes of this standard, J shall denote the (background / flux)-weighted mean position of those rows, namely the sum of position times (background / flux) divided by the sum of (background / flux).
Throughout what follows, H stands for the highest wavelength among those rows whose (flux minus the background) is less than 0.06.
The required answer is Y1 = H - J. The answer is 5.0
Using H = 5867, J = 5862.0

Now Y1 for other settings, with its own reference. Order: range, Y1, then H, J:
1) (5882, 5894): 4.6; 5893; 5888.4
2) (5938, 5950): -4.9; 5939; 5943.9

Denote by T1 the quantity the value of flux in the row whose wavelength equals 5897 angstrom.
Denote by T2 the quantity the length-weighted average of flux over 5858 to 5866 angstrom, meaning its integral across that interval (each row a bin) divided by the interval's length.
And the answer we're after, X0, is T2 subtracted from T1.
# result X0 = -1.8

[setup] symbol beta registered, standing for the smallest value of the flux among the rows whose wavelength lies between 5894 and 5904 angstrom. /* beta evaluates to 4.53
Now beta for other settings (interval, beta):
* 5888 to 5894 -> 4.29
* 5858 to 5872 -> 5.97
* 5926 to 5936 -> 6.21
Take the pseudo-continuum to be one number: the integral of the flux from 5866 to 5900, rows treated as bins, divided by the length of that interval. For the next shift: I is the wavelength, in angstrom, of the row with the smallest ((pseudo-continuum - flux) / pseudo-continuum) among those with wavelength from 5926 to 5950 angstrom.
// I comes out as 5949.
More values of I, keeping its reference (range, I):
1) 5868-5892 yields 5871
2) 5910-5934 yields 5917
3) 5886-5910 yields 5901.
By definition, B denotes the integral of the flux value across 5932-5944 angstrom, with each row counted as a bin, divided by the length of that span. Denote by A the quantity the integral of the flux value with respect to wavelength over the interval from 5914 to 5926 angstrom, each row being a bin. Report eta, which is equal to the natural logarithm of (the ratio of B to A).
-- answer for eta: -2.50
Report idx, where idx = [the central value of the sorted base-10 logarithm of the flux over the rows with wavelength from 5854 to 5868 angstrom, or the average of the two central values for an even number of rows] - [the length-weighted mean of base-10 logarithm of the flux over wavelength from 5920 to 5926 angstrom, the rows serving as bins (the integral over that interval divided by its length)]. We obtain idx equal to 0.0052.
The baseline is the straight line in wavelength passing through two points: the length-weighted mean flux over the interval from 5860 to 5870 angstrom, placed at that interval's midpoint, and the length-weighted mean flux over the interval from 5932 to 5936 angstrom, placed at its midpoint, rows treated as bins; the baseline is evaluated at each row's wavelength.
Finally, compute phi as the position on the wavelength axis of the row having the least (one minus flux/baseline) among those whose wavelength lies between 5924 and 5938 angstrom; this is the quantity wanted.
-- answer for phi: 5925 angstrom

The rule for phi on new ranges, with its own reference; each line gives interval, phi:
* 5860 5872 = 5863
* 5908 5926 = 5917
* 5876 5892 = 5883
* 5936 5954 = 5949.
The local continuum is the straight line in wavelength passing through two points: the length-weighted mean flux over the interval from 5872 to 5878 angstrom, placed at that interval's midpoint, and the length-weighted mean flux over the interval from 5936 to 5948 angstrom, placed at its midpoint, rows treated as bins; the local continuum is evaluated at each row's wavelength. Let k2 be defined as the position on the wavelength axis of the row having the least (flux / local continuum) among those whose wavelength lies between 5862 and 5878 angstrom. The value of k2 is 5867 angstrom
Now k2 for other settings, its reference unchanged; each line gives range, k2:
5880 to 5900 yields 5891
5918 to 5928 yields 5927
